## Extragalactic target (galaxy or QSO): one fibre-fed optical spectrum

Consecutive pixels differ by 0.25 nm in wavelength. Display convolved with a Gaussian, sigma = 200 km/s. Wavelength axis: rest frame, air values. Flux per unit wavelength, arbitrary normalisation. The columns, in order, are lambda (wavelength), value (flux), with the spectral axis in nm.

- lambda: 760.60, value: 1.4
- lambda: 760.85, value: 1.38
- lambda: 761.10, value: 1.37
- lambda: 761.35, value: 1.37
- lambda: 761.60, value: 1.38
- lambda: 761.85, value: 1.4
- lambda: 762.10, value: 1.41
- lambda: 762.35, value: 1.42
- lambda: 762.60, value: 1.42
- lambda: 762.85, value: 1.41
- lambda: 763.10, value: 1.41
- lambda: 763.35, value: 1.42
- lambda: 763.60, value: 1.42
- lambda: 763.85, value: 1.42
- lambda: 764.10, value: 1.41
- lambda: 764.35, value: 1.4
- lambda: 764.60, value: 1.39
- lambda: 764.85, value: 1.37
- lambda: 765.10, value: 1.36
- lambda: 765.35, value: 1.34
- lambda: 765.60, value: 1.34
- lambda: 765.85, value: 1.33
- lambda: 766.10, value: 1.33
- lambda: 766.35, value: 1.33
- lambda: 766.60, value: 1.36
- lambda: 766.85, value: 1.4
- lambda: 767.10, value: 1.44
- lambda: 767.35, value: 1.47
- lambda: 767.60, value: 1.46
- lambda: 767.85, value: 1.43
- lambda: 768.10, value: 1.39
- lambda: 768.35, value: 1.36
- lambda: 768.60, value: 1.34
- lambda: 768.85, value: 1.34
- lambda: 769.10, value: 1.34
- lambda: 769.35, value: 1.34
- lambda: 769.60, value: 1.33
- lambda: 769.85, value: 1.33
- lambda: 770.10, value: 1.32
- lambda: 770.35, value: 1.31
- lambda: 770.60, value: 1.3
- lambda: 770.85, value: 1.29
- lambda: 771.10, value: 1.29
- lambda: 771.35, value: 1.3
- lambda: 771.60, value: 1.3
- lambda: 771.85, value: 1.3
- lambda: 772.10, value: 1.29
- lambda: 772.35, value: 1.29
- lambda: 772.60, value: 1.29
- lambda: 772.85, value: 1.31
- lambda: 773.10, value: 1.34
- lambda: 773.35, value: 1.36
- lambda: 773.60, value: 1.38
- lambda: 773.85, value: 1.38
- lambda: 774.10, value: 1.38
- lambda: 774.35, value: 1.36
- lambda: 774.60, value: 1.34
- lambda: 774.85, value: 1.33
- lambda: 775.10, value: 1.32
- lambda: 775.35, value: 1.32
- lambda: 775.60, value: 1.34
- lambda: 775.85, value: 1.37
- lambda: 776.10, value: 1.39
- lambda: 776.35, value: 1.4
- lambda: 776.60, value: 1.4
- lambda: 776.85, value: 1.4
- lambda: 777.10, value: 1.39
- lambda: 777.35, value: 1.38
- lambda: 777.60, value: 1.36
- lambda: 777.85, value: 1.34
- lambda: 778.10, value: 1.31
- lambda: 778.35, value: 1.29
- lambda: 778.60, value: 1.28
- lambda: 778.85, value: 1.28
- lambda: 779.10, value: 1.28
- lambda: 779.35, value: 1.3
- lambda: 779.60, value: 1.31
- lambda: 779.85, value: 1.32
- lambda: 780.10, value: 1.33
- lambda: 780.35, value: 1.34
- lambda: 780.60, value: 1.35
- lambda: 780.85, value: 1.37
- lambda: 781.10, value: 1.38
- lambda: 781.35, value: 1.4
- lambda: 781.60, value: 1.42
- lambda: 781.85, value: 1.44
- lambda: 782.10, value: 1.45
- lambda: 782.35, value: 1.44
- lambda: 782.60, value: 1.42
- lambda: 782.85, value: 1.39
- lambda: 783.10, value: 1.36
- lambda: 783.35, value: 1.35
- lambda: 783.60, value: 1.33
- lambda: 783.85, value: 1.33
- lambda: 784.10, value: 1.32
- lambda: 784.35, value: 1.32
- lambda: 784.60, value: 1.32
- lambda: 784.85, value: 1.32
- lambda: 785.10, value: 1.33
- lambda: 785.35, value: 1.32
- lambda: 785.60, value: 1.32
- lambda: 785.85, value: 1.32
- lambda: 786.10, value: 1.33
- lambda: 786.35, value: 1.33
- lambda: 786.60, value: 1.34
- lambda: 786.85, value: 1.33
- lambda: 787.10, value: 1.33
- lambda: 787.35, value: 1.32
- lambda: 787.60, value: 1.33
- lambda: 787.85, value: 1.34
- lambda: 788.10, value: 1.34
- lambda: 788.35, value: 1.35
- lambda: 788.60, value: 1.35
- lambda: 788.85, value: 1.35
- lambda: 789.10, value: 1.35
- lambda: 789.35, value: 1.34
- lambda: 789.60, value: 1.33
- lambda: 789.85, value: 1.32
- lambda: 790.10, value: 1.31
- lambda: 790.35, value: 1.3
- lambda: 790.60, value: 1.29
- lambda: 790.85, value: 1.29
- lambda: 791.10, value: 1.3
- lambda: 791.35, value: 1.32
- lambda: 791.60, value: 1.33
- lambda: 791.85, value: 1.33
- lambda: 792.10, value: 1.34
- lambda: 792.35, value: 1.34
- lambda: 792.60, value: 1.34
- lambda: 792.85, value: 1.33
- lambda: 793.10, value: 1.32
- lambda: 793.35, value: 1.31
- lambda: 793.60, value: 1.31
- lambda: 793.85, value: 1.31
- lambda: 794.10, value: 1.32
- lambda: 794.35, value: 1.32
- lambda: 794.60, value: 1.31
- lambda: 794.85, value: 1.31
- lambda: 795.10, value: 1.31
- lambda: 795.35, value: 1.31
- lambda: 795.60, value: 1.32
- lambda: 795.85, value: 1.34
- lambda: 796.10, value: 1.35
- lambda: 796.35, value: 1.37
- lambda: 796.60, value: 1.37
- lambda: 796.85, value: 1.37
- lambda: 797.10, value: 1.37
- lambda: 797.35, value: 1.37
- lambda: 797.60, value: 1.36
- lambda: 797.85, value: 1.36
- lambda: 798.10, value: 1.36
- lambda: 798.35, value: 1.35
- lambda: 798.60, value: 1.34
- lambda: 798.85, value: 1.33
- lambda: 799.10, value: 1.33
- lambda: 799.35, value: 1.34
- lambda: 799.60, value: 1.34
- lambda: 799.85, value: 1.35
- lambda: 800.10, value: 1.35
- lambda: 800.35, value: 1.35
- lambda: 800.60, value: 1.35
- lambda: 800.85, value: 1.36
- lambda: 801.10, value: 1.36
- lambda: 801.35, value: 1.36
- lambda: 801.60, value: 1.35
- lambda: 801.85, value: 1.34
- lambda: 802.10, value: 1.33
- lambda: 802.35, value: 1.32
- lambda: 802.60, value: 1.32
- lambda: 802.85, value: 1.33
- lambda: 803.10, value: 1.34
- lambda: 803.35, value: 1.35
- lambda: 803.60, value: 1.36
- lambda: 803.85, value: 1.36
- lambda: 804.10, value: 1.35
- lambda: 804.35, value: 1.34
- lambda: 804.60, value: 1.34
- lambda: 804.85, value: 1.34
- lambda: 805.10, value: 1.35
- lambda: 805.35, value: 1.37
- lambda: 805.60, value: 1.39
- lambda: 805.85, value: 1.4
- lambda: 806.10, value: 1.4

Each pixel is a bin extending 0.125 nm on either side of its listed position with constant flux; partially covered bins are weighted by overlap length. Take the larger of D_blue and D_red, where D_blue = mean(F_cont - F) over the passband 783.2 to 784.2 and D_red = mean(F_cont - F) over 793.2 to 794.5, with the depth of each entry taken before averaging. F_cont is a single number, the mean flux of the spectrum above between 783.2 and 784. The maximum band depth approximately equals 0.023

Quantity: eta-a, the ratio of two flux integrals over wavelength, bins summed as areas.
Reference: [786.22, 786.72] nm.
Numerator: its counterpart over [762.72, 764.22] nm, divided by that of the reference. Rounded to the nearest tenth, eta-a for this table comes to 3.2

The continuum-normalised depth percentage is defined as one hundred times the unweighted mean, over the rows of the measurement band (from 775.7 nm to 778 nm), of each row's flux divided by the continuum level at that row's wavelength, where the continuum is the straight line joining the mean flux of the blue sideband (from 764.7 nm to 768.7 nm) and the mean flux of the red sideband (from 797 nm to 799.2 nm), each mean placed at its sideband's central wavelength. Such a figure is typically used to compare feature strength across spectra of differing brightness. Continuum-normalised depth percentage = 101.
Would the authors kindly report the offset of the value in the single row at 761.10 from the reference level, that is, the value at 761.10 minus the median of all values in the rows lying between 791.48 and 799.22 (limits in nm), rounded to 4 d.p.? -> 0.0400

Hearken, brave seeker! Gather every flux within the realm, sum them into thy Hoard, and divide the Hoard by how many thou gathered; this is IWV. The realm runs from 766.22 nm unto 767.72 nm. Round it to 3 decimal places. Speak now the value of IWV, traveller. 1.410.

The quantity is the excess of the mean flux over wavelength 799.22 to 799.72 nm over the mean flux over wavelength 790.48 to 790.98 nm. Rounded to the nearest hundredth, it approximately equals 0.05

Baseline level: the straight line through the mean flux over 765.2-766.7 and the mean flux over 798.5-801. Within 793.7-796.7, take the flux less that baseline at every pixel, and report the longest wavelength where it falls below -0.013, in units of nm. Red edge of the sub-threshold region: 795.60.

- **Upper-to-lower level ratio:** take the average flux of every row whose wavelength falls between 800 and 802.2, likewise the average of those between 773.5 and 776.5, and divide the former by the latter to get 0.99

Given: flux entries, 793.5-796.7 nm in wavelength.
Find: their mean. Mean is 1.33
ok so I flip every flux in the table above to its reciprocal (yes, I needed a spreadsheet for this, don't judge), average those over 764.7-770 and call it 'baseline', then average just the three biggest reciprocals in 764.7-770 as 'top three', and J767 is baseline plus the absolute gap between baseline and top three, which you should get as 0.752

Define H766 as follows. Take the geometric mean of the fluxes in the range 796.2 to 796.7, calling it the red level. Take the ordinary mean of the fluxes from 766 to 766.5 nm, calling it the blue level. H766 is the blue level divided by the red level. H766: 0.97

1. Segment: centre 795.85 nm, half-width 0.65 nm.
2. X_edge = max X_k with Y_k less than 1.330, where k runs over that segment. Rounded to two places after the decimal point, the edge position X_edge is 795.60 nm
